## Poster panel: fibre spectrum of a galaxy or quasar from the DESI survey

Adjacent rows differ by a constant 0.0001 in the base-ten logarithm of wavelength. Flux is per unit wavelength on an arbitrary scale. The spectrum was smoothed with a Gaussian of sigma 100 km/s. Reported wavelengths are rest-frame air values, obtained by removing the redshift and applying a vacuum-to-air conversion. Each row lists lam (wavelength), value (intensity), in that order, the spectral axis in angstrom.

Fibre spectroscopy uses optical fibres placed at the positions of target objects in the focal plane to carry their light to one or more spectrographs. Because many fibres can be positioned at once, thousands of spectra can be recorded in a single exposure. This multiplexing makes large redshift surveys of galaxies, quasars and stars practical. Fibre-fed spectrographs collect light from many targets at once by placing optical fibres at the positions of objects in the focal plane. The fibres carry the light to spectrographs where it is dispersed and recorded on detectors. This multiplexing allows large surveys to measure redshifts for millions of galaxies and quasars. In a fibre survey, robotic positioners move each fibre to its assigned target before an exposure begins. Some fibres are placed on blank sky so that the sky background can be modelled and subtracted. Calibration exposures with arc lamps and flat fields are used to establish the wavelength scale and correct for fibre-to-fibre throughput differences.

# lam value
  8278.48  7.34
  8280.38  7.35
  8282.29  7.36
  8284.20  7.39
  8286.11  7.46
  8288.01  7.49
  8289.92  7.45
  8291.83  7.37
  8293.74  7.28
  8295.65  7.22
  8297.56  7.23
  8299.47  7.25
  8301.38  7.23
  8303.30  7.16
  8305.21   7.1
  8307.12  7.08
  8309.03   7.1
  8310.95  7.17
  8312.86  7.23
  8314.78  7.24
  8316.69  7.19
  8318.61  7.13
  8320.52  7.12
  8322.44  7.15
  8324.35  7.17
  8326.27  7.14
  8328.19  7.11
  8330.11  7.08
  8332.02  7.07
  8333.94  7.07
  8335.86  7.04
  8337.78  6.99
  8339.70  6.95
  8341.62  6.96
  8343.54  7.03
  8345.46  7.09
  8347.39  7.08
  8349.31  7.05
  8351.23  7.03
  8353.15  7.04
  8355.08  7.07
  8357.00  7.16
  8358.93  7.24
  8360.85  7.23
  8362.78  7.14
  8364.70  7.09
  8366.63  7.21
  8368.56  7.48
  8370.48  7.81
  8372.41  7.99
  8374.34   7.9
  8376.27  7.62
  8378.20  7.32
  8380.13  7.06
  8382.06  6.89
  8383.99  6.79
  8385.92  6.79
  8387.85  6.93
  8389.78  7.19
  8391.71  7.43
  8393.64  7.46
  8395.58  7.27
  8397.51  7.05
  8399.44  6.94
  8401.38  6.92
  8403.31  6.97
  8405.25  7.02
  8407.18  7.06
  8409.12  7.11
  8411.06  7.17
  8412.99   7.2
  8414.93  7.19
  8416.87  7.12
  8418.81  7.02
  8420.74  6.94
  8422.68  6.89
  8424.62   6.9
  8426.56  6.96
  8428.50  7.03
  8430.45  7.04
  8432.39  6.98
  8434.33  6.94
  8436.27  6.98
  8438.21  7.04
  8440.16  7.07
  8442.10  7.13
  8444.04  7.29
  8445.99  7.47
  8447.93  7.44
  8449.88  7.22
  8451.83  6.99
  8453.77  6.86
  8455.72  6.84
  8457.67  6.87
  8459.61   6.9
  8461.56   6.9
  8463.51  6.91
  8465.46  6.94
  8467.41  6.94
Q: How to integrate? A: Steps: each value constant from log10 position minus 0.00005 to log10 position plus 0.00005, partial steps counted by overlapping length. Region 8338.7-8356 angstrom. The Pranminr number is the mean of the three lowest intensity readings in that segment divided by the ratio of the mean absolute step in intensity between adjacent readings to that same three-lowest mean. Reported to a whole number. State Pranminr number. 1624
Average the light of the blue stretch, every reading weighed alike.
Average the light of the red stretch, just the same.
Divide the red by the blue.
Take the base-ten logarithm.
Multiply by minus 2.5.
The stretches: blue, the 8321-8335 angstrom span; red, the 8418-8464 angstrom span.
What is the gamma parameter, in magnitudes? 0.013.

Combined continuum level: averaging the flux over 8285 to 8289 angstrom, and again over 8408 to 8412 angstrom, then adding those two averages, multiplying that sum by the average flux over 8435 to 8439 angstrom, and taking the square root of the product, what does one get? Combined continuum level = 10.12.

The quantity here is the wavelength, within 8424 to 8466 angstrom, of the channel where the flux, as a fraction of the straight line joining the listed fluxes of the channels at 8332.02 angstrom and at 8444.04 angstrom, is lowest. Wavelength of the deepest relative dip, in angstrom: 8455.72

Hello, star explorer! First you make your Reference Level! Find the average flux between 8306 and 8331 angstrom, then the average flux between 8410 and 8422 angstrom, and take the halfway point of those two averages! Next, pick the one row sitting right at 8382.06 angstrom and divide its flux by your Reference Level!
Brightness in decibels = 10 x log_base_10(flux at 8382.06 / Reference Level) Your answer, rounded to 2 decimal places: -0.15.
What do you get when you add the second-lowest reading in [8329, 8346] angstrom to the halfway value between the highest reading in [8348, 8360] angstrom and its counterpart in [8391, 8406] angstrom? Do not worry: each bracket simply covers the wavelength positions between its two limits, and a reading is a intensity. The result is 14.3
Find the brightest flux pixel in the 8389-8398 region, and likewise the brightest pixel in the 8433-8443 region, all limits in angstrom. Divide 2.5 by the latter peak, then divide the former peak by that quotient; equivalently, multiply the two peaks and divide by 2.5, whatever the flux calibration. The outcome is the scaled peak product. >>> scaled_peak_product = 21.3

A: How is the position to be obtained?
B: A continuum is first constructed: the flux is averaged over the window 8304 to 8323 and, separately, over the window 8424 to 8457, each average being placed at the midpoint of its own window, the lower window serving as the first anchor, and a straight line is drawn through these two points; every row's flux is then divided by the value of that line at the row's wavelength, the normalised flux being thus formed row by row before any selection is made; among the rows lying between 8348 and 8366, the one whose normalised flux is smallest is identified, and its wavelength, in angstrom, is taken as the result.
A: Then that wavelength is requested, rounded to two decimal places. 8351.23 angstrom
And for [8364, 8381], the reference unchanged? 8380.13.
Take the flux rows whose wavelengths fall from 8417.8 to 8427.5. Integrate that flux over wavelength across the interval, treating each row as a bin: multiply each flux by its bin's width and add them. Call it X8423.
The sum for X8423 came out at 67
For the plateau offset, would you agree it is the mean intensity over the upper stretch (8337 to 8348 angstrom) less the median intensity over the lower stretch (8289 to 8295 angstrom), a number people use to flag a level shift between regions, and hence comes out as -0.4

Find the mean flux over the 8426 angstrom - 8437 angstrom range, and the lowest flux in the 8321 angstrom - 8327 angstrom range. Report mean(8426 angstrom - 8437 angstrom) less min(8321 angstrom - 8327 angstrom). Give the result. -0.15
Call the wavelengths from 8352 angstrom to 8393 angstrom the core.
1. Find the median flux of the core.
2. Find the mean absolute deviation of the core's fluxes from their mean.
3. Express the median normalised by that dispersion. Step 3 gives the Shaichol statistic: 27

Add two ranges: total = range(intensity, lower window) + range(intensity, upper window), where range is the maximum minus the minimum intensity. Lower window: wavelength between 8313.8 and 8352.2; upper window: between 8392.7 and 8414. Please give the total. 0.83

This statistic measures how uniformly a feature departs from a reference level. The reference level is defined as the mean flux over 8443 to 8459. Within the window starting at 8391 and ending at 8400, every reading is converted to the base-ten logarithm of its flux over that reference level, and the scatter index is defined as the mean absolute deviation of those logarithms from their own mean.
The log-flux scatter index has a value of 0.0114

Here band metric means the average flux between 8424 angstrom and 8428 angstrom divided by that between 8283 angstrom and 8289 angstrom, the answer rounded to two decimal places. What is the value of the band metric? 0.93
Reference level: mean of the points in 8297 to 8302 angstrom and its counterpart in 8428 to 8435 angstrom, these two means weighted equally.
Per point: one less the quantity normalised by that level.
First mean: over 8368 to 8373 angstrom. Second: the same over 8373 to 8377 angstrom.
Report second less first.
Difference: 0.00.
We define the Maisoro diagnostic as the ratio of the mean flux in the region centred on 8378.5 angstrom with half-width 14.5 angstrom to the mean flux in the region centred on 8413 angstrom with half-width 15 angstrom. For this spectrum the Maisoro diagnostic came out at 1.039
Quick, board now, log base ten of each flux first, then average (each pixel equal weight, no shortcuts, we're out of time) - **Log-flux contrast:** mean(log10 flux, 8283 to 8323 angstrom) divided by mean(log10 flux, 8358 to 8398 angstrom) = 1.00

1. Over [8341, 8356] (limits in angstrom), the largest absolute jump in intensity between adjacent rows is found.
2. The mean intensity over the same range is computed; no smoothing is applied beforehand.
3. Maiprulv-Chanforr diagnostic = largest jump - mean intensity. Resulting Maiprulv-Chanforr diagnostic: -6.97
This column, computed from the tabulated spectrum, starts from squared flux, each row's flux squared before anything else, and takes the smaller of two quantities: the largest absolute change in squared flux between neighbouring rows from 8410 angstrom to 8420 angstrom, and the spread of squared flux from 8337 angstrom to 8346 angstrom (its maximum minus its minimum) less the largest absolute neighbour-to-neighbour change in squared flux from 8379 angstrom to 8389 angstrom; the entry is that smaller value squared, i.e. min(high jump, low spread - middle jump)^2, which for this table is 0.16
